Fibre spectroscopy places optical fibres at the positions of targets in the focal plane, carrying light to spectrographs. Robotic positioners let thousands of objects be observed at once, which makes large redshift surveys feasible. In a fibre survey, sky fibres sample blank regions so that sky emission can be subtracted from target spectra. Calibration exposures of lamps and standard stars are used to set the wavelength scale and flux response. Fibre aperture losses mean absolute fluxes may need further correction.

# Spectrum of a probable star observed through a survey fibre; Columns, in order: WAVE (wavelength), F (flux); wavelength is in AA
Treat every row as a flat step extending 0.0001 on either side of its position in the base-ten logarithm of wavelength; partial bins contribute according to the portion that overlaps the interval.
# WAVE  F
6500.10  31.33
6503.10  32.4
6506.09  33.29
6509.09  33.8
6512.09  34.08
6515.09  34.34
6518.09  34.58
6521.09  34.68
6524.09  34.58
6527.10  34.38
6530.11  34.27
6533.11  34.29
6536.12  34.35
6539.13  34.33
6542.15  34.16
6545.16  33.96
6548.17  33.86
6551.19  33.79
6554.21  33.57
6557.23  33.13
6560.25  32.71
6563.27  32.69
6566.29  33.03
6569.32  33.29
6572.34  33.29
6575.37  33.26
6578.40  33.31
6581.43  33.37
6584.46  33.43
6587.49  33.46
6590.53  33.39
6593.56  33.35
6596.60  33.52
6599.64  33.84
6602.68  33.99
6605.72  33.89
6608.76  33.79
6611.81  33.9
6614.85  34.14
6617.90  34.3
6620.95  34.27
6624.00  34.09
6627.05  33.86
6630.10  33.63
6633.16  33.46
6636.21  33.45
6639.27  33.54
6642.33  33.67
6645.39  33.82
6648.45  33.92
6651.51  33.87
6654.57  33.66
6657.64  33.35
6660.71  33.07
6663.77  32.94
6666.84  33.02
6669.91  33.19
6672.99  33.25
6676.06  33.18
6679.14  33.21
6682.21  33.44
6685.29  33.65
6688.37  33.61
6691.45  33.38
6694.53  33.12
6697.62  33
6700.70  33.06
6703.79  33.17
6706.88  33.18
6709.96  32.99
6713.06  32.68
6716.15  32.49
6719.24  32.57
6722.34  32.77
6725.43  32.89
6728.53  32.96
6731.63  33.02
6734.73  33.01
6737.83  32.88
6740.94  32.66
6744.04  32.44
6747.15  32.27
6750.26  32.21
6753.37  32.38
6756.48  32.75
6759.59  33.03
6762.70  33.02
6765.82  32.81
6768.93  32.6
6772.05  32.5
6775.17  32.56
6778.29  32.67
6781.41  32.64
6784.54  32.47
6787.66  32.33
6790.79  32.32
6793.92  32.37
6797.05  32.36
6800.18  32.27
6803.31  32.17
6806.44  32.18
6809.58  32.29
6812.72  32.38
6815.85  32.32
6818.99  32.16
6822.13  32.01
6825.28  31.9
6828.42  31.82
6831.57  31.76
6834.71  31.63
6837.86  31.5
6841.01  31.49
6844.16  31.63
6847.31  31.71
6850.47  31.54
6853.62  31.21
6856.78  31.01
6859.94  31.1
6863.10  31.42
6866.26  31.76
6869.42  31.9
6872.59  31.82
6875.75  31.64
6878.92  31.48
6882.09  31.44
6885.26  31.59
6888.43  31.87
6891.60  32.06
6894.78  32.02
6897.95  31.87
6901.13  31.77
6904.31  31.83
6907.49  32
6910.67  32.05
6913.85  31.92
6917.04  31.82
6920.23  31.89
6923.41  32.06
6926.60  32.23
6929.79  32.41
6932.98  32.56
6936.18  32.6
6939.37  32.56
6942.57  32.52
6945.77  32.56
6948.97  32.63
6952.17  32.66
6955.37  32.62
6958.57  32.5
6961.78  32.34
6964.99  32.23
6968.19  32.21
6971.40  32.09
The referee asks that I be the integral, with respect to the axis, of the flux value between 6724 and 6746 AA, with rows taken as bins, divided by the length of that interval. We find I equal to 32.8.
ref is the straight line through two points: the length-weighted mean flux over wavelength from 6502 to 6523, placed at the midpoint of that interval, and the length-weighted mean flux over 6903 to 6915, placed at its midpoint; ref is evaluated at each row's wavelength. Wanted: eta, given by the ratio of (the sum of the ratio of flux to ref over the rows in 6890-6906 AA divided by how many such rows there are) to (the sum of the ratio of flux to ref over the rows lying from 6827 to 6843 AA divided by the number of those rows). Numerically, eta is 1.02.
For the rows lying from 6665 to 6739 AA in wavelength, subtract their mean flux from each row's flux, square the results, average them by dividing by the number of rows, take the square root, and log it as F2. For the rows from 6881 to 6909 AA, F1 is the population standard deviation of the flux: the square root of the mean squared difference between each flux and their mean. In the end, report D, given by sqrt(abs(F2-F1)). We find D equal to 0.297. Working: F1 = 0.19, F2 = 0.281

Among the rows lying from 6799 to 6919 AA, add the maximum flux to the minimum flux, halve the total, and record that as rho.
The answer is 31.7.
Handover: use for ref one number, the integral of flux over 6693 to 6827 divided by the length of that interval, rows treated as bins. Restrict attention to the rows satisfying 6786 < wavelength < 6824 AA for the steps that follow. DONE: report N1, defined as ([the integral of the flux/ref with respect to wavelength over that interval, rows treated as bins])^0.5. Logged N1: 6.1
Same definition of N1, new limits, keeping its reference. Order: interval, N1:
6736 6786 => 7.1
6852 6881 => 5.3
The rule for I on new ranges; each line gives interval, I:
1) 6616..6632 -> 34.0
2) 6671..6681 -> 33.2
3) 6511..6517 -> 34.2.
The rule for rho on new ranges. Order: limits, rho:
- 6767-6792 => 32.5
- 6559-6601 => 33.3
